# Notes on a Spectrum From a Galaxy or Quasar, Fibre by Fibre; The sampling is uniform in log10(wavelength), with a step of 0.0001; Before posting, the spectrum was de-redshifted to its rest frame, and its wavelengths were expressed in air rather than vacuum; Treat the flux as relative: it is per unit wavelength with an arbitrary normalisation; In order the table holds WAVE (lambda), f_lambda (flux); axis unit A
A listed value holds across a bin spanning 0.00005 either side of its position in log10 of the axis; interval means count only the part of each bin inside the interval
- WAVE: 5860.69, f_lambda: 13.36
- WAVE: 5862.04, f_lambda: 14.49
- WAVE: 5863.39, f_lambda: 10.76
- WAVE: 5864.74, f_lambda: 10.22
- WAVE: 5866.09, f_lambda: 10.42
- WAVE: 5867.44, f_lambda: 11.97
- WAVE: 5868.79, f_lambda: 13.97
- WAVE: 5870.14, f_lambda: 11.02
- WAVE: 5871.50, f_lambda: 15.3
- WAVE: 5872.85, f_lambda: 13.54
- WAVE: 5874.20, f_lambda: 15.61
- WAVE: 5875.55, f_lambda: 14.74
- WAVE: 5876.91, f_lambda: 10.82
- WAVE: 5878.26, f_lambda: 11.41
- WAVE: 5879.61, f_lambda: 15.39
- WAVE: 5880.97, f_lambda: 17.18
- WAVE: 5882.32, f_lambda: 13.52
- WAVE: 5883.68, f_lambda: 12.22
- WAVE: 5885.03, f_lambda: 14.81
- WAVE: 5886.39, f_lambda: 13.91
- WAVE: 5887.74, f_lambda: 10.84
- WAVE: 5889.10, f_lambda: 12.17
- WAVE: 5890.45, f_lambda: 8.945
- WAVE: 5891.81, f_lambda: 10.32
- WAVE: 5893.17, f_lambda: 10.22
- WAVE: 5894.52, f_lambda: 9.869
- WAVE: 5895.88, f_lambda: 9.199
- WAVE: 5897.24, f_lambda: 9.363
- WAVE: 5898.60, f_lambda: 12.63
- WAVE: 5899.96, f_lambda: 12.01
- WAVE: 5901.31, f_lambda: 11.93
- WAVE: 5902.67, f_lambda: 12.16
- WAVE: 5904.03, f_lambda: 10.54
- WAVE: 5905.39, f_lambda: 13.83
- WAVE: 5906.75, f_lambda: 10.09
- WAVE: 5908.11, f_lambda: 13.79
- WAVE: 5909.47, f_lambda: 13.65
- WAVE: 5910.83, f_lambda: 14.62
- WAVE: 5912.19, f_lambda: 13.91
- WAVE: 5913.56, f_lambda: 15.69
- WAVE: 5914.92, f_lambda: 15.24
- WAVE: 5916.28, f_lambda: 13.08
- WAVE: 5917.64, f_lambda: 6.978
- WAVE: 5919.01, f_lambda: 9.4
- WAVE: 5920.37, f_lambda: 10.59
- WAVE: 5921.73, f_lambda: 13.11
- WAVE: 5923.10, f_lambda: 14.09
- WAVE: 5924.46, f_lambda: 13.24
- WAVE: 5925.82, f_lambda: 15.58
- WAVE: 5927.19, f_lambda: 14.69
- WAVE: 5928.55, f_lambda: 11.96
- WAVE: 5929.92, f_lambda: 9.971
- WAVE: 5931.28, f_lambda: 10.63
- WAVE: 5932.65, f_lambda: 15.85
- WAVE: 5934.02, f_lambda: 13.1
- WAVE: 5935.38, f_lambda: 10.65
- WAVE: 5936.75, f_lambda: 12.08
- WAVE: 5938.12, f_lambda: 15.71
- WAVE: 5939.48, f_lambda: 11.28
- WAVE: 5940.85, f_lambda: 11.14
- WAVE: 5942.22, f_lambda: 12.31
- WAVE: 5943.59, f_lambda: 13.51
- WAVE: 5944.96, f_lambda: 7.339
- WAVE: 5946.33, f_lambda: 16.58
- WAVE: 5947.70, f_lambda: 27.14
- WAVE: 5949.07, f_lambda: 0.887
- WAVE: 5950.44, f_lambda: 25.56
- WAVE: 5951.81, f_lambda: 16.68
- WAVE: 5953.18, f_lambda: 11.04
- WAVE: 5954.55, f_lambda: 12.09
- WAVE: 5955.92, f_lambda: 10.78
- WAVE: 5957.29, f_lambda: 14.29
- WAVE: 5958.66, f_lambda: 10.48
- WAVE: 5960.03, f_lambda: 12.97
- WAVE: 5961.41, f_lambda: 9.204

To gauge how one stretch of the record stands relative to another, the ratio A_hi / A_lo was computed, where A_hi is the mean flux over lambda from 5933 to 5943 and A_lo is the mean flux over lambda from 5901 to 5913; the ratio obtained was 0.97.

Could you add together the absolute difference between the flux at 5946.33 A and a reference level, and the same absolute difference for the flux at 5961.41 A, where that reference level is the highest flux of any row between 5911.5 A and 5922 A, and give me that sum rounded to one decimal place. 7.4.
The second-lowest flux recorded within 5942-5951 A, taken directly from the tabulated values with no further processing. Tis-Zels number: 7.339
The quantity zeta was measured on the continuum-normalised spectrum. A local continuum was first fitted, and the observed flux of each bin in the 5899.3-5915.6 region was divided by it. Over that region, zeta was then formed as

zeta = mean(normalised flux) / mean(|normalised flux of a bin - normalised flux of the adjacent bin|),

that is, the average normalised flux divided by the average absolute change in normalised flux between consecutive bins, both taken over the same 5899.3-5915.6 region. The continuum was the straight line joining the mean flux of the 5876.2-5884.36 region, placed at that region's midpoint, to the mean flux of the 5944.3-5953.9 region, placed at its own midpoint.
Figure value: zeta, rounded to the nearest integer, 9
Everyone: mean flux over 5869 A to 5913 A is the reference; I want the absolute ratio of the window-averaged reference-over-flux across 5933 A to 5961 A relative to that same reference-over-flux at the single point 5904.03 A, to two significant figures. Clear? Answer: 1.4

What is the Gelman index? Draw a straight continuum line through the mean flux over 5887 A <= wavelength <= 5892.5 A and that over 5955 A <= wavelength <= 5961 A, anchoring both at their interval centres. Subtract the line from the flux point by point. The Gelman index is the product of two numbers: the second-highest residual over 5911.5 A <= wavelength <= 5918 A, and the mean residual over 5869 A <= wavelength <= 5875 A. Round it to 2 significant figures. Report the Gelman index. 15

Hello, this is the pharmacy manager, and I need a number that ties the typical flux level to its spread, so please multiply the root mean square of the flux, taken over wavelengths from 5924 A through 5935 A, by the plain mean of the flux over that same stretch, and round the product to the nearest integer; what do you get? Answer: 174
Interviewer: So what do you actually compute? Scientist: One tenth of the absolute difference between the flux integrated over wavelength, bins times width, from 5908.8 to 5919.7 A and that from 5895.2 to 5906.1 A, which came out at 1.5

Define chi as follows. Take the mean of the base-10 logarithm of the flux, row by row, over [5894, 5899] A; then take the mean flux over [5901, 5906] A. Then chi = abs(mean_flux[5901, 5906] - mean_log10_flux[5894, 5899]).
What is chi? 11.1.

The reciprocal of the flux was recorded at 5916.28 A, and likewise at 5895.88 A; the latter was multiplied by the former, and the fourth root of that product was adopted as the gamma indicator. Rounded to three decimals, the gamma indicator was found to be 0.302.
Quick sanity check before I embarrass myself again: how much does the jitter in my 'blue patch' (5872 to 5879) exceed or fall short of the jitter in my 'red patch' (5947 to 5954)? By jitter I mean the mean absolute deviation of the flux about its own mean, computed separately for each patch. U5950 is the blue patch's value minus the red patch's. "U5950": -6.6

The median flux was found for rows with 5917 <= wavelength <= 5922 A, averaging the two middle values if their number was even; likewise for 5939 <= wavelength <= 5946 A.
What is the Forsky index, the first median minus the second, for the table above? -1.3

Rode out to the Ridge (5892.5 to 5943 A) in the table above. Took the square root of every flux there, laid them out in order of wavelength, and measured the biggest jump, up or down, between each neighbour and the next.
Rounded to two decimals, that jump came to 0.98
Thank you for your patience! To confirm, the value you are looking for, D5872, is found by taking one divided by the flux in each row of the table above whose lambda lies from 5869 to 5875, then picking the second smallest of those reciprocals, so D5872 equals 0.065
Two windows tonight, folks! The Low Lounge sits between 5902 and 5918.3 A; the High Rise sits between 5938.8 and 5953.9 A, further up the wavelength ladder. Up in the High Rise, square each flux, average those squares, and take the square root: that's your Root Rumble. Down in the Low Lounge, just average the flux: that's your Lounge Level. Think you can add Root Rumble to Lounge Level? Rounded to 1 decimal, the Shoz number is 28.5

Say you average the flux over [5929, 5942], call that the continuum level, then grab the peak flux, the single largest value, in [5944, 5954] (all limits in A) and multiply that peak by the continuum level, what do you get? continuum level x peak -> 333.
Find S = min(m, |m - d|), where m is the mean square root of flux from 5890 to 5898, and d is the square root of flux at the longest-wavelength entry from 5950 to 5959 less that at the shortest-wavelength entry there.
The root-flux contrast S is 3.11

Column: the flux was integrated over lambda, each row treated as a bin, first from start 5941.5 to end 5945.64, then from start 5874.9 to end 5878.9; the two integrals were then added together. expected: 95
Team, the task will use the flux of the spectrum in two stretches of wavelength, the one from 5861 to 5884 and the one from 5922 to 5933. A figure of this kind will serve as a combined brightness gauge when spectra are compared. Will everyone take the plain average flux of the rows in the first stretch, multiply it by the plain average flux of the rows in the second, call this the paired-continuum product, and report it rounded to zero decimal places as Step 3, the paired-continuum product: 173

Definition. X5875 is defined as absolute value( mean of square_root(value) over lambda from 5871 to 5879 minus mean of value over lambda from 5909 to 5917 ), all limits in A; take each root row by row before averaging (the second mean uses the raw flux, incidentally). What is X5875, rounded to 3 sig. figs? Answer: 10.7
